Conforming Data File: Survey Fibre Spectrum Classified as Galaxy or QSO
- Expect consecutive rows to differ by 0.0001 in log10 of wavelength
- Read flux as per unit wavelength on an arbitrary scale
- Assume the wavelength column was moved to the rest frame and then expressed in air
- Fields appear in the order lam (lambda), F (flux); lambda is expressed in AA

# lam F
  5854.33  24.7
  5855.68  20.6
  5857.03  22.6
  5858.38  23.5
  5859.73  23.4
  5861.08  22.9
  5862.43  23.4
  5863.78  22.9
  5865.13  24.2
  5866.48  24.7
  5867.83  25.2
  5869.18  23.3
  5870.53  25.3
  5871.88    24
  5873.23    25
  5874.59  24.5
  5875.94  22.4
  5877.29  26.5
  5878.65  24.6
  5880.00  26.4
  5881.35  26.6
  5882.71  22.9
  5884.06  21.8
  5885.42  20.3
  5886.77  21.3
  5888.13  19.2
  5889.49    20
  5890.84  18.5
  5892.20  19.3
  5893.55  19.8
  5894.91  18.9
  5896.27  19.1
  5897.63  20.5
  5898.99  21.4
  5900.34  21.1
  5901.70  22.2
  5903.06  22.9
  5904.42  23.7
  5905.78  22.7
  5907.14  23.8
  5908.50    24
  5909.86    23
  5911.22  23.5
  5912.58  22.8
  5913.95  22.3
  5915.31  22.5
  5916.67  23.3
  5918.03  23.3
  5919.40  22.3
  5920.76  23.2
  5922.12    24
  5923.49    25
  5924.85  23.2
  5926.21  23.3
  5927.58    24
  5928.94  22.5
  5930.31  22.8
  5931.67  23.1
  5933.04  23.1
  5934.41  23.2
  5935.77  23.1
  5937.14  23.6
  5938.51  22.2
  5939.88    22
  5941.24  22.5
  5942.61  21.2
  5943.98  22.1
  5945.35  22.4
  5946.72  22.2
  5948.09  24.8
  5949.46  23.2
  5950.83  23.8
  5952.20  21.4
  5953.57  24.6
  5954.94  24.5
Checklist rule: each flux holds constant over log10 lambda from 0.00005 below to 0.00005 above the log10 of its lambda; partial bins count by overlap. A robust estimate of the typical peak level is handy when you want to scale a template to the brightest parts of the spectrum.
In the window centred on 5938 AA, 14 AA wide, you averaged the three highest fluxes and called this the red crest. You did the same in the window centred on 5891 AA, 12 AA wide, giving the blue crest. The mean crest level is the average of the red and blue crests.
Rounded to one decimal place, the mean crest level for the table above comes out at 21.9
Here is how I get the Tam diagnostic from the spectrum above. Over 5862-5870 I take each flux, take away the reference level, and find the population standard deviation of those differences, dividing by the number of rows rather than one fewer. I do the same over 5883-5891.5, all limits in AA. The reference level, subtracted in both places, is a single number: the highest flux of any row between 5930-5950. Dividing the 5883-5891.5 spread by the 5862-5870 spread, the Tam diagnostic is 1.4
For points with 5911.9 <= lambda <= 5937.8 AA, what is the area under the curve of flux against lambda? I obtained 601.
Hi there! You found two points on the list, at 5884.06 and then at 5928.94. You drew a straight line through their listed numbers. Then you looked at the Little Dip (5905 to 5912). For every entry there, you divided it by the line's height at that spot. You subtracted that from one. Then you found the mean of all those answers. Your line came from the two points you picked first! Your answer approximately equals -0.055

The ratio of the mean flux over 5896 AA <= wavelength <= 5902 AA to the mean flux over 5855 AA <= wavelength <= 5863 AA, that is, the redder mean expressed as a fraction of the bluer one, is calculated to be 0.92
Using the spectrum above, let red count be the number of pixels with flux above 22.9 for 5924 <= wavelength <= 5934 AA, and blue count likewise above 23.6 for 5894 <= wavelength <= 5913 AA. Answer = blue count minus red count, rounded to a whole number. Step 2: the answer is -2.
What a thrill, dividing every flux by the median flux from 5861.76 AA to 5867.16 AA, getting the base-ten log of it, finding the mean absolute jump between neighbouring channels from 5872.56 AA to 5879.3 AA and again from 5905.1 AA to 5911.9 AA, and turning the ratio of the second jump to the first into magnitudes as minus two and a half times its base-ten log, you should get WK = 1.2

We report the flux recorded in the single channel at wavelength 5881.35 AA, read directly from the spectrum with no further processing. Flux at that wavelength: 26.6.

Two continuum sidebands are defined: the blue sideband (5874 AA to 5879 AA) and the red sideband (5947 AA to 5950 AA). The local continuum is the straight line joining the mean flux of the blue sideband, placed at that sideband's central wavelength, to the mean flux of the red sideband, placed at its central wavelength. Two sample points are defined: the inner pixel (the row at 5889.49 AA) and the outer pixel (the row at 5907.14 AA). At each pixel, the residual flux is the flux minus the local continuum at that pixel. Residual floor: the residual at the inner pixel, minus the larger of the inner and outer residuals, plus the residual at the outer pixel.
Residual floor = -4.4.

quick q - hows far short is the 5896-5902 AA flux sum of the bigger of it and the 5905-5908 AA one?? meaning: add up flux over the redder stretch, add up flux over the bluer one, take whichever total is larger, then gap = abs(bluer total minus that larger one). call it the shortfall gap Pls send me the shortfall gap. 0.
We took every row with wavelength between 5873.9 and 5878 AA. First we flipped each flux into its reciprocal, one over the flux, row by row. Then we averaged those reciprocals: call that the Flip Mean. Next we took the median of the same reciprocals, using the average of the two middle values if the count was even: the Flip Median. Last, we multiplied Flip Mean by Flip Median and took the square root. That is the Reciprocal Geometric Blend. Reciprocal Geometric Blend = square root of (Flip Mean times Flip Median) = 0.0409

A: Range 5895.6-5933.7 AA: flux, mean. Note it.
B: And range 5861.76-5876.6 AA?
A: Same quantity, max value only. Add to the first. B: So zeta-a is 48.1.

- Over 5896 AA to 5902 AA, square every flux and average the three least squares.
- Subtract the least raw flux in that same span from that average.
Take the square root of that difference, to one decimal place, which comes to 19.8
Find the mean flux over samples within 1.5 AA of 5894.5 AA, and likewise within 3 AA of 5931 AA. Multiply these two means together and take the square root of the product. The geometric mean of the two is 21.0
